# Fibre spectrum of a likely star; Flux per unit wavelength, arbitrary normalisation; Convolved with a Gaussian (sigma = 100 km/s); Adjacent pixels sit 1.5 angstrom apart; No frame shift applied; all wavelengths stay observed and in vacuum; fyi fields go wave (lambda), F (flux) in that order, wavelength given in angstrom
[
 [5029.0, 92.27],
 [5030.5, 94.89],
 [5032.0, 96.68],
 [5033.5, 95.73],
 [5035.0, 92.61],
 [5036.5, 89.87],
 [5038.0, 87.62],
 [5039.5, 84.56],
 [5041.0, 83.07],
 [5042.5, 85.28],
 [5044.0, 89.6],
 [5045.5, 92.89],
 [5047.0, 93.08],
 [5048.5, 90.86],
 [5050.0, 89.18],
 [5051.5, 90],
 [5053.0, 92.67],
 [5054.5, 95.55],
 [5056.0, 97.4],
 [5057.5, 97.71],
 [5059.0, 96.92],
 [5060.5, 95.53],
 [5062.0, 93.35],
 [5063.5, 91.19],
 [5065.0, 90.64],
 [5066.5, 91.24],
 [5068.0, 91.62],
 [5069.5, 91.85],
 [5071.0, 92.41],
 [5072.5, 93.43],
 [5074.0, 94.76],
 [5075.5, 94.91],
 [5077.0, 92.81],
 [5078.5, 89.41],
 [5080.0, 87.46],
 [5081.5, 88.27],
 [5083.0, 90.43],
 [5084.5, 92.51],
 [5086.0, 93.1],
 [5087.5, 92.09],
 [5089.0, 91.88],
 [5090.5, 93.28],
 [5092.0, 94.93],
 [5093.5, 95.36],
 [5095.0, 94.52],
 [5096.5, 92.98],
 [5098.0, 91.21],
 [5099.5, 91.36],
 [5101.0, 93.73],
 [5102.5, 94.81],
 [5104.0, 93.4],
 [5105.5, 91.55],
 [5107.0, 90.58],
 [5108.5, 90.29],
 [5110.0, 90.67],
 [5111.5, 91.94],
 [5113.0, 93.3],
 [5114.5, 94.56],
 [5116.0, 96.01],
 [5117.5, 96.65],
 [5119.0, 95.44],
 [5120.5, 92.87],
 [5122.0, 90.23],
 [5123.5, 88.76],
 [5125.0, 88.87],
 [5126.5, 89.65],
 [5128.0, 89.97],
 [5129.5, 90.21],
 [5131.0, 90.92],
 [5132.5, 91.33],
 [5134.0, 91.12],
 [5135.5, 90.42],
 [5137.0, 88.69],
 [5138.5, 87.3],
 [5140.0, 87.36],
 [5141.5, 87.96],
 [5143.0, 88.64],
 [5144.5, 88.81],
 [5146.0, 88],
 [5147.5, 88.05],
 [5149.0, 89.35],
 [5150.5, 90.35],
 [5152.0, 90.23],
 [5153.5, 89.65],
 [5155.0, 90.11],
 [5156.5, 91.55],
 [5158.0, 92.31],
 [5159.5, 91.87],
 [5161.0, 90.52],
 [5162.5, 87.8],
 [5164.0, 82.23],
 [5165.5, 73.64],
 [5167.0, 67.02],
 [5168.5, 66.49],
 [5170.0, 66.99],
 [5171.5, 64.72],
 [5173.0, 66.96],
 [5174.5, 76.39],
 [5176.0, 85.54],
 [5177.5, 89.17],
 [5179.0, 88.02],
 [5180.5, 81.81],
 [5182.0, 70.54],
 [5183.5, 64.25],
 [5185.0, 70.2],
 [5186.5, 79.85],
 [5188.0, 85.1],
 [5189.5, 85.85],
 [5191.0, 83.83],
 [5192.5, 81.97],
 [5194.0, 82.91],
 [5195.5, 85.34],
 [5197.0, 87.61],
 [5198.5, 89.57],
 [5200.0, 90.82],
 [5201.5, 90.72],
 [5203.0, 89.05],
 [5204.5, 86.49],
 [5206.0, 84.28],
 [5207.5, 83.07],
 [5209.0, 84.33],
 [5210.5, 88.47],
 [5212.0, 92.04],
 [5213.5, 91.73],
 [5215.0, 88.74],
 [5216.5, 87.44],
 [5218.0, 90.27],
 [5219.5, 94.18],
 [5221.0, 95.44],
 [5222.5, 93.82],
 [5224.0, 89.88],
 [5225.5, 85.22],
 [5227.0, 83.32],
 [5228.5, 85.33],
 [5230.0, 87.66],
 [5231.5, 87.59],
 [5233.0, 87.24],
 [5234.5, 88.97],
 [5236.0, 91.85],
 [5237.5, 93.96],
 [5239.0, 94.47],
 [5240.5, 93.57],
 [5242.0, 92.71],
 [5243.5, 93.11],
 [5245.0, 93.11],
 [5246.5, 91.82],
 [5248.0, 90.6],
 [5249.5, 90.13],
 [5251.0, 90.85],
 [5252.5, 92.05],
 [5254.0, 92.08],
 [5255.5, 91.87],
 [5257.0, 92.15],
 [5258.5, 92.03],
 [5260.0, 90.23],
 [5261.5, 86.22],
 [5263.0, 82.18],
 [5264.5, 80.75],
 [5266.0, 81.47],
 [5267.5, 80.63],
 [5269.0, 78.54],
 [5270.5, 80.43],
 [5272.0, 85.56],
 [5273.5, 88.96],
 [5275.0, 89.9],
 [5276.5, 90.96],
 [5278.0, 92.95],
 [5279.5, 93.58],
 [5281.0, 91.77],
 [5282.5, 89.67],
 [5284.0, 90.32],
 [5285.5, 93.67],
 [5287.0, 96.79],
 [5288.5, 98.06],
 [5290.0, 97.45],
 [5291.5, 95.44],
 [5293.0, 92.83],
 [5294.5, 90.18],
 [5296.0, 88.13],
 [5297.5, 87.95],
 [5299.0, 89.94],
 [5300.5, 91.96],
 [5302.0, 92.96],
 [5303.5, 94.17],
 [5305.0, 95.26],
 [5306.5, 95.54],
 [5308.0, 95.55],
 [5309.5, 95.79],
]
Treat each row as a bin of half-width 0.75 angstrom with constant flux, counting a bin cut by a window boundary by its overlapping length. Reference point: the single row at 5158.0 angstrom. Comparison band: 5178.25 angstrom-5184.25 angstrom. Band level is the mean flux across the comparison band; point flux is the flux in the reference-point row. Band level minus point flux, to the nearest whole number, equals -16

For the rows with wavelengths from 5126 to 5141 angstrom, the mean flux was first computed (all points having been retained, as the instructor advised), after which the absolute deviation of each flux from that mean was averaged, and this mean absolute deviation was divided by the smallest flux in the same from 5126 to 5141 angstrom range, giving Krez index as 0.013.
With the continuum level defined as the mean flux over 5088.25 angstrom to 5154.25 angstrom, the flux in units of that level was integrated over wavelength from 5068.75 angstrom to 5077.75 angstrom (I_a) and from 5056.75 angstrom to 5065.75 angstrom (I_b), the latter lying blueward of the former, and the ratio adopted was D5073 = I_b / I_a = 1.01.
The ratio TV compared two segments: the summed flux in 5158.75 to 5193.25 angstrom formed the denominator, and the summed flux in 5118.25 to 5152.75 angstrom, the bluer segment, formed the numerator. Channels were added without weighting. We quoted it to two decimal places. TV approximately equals 1.15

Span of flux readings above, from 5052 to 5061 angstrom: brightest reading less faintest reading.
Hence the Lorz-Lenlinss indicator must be 5.0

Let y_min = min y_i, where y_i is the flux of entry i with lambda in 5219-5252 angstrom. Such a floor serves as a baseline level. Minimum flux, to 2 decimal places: 83.32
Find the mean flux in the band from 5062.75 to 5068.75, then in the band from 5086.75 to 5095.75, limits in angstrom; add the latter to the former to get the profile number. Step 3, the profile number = 185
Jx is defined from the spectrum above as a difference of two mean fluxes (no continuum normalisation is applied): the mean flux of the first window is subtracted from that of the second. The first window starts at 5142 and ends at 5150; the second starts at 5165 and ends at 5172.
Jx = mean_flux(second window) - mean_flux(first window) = -21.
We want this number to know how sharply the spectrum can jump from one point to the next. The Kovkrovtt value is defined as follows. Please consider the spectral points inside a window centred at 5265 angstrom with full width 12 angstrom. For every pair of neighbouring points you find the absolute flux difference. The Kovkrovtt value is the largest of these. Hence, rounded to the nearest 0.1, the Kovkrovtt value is 4.0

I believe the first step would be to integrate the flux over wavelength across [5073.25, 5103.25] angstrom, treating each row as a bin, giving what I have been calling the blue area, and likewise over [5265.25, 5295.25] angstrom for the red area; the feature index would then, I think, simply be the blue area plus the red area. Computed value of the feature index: 5473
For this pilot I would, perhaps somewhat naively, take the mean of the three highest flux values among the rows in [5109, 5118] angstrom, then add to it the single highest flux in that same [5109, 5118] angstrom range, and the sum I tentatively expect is 192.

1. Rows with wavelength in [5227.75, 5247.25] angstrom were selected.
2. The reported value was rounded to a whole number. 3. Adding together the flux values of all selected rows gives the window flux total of 1181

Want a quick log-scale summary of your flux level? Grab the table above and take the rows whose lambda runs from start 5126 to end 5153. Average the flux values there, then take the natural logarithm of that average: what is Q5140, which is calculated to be 4.49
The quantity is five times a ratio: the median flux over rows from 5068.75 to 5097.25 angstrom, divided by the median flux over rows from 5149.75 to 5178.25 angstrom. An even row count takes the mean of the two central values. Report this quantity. 5.29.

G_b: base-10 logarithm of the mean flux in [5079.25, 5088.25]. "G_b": 1.96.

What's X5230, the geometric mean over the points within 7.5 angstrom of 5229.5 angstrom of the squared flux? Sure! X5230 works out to 7750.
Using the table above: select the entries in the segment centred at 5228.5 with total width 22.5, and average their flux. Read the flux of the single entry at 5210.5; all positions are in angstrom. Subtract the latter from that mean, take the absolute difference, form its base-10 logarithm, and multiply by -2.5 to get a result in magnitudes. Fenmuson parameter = -0.42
